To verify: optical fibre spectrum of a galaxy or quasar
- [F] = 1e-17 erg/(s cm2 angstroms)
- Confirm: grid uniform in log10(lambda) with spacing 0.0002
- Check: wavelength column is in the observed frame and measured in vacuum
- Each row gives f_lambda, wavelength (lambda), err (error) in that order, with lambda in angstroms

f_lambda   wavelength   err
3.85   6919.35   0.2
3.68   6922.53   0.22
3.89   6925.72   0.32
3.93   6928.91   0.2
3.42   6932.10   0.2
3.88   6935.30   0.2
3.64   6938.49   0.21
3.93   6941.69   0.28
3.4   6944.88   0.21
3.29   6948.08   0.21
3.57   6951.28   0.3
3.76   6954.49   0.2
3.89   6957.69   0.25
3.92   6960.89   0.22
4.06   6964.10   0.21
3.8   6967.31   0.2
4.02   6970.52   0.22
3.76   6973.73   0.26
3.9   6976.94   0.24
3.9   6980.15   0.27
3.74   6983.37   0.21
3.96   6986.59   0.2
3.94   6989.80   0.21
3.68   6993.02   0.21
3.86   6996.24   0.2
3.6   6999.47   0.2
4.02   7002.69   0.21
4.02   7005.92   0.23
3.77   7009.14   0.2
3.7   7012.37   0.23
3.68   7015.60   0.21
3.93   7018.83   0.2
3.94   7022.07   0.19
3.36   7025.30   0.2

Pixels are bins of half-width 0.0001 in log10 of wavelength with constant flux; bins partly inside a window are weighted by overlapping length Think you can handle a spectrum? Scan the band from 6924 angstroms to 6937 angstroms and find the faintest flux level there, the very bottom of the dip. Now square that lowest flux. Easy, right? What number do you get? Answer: 11.7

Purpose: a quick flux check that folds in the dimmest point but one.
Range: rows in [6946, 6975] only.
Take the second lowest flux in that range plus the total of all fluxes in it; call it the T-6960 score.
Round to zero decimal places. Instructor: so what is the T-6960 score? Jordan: 38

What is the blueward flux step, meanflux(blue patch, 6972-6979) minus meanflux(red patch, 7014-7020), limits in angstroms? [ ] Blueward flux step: 0.0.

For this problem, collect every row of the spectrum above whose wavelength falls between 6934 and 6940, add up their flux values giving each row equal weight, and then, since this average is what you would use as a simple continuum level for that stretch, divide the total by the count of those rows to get 3.76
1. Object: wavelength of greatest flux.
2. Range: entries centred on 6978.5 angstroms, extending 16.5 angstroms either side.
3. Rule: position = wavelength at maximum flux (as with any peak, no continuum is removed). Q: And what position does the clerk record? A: 6964.10 angstroms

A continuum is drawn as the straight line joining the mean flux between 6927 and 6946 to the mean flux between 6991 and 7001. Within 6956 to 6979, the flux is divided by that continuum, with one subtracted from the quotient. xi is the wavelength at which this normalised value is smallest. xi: 6973.73 angstroms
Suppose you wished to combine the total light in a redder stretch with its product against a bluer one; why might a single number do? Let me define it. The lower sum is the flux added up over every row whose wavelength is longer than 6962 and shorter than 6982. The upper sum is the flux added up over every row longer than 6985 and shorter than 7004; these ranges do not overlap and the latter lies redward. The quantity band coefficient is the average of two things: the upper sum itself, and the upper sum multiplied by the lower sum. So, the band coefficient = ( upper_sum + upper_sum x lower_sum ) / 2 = 282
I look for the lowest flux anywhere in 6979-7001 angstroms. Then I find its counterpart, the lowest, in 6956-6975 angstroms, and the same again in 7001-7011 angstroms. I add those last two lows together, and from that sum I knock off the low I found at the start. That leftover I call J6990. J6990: 3.93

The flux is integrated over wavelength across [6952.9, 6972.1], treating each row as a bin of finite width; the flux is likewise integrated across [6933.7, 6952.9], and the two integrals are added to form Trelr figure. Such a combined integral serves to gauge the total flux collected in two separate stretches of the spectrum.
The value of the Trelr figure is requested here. 145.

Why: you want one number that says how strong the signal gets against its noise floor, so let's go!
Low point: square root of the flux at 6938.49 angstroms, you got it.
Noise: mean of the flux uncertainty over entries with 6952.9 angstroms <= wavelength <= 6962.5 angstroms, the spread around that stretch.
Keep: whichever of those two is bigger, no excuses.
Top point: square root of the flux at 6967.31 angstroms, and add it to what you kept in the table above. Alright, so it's 3.86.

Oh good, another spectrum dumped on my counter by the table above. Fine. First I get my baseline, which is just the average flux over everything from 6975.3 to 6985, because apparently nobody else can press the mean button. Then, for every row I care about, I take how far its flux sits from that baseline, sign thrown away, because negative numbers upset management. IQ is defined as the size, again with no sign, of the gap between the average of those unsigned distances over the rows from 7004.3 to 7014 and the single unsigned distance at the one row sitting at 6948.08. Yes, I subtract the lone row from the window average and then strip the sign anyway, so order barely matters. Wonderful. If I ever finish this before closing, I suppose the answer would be 0.42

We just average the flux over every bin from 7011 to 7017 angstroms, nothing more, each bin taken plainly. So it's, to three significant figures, 3.69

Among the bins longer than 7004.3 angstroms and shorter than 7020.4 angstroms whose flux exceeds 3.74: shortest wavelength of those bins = 7005.92 angstroms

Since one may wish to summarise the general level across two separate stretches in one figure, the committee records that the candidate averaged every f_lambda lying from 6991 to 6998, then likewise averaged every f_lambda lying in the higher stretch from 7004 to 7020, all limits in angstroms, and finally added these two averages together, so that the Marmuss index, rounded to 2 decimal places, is 7.59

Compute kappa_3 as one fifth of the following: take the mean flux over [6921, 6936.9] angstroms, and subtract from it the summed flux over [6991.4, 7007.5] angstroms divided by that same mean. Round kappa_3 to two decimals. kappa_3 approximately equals -0.27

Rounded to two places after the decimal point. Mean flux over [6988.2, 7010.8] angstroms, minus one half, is 3.34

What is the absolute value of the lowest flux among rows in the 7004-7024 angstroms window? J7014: 3.68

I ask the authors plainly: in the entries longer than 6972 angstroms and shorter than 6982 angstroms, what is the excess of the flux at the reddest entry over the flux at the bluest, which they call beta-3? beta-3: 0.14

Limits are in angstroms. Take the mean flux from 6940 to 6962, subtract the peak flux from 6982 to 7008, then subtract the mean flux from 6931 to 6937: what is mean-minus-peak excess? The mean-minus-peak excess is -4.0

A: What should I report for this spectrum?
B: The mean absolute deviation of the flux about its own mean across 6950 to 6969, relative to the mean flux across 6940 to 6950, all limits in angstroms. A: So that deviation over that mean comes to 0.0348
